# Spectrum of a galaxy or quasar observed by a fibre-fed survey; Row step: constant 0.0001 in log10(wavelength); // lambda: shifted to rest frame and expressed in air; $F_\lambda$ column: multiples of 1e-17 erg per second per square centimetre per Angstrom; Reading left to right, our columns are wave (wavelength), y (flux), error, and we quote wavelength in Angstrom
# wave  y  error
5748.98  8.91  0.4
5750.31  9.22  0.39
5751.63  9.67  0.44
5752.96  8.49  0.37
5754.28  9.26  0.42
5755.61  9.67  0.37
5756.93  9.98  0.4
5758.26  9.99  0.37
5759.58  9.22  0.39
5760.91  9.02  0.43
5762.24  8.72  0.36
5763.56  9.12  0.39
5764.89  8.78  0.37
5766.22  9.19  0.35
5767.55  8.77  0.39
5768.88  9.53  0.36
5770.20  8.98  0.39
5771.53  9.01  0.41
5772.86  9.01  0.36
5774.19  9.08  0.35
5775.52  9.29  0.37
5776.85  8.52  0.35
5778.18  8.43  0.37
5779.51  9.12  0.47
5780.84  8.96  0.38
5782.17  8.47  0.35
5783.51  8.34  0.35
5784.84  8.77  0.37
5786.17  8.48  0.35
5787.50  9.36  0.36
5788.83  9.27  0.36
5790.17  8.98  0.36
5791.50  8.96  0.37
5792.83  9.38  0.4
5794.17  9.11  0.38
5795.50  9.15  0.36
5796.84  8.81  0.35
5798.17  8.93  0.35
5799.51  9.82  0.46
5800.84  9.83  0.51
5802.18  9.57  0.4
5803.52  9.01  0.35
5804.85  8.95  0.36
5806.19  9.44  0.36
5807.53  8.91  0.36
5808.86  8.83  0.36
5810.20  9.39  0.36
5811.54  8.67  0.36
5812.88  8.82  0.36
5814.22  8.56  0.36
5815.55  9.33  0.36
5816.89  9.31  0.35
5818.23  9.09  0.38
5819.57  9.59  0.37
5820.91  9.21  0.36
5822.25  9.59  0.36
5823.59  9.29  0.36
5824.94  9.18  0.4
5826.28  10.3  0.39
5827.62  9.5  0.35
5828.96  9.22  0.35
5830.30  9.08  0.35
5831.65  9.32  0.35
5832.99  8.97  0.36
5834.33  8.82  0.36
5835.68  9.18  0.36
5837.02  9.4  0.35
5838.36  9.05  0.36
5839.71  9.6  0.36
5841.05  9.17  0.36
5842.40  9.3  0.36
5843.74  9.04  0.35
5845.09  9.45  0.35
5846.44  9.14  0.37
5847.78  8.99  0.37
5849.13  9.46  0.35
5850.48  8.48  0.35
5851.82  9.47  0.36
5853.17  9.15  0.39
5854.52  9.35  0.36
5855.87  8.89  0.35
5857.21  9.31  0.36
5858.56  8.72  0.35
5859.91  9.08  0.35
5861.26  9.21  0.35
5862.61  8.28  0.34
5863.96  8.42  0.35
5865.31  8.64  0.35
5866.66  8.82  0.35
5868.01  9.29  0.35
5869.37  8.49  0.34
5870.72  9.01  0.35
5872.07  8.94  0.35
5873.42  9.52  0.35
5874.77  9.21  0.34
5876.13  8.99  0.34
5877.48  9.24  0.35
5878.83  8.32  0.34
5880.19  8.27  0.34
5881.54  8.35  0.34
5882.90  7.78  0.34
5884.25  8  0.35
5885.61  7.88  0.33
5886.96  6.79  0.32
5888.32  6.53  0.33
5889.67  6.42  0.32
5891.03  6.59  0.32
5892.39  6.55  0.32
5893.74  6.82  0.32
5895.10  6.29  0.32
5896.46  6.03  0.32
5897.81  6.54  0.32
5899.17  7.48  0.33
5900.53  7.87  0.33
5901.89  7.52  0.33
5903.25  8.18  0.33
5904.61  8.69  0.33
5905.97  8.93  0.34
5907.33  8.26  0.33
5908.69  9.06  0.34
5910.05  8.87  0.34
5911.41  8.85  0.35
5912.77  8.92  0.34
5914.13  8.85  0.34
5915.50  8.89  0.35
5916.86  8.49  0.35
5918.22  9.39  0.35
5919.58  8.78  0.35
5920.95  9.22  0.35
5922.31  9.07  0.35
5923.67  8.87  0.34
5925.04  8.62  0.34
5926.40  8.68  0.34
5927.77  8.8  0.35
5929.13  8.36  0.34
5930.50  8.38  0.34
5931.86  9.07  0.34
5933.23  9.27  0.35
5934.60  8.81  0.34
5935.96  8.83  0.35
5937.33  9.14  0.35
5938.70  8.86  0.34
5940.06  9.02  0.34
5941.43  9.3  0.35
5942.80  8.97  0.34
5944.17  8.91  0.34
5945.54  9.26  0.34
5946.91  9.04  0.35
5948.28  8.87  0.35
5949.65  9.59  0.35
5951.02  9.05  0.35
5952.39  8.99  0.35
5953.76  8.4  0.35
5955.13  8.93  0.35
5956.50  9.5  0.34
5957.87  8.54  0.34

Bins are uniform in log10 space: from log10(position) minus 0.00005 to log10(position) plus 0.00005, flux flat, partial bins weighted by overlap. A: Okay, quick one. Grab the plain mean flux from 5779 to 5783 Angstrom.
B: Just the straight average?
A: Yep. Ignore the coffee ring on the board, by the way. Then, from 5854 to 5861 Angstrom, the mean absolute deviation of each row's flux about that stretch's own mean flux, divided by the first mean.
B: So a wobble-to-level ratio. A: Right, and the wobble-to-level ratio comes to 0.024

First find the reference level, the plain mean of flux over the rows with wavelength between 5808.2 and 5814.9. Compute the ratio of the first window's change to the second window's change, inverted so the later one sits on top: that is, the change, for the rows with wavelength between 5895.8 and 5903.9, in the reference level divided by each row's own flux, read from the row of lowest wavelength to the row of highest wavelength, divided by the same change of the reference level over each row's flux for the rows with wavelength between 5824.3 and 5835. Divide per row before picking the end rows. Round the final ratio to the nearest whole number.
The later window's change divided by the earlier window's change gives -10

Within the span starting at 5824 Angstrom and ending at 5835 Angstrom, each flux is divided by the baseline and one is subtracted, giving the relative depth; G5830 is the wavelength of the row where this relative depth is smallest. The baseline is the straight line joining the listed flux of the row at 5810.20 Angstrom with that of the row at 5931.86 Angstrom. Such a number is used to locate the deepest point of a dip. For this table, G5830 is 5834.33 Angstrom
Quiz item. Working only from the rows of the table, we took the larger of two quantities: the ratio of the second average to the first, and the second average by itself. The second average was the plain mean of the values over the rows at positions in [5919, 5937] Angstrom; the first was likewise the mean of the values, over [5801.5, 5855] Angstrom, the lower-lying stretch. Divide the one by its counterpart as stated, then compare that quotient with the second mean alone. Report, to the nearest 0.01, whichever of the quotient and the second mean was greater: 8.83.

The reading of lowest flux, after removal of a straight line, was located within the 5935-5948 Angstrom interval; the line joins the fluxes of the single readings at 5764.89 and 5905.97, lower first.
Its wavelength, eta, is 5935.96 Angstrom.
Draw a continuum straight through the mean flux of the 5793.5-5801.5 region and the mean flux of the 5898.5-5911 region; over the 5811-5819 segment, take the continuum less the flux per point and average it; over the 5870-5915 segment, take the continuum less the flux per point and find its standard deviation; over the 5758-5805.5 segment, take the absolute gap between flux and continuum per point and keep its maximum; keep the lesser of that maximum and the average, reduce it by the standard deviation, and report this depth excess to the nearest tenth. -0.9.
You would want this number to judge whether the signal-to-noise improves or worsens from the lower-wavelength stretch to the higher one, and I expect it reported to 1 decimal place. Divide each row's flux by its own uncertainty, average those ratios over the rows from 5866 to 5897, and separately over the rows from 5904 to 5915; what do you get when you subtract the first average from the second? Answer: 2.5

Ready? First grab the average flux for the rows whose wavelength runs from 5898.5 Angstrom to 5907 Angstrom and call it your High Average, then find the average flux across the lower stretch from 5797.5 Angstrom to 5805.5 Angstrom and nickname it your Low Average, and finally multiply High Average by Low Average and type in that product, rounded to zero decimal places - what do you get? 76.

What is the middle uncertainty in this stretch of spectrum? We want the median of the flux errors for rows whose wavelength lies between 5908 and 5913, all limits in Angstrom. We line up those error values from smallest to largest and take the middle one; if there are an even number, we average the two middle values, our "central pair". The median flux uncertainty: 0.340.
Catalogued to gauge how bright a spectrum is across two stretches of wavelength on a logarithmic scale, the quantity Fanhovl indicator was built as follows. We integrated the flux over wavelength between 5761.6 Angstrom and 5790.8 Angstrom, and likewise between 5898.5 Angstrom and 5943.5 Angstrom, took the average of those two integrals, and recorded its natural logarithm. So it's 5.79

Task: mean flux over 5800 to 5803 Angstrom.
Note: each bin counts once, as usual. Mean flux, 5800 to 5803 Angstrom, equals 9.7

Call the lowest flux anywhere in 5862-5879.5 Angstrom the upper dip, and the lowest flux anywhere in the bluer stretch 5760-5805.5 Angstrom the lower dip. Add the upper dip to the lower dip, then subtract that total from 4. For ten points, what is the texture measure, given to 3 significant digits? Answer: -12.6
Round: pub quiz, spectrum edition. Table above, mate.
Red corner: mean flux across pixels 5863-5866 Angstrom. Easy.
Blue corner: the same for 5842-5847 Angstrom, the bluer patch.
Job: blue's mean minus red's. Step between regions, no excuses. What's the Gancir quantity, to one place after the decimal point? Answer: 0.7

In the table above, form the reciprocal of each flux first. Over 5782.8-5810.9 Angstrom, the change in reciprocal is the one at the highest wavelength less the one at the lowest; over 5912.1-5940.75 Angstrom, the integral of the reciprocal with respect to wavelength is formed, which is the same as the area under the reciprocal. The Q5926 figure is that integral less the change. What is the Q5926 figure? 3.2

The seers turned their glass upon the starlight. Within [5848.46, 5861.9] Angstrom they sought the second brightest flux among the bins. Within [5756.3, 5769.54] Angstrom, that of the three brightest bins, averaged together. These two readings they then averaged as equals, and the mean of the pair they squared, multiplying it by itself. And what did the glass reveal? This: 93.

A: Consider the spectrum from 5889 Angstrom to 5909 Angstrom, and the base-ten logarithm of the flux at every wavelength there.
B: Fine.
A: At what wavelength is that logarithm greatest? 5908.69 Angstrom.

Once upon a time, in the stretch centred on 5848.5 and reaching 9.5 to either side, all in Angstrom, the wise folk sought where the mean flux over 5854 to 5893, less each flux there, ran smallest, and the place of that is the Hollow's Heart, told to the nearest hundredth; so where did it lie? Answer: 5839.71 Angstrom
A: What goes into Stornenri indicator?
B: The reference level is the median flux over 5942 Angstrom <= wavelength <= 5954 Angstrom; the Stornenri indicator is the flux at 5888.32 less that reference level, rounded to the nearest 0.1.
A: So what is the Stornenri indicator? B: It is -2.5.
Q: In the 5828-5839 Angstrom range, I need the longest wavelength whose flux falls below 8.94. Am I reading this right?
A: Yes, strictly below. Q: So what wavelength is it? 5834.33 Angstrom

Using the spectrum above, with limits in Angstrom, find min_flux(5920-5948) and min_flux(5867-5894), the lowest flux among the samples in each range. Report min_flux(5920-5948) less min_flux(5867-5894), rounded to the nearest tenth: 1.9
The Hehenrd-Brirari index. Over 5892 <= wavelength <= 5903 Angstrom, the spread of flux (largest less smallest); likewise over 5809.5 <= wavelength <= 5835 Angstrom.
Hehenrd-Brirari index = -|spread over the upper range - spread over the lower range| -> -0.1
